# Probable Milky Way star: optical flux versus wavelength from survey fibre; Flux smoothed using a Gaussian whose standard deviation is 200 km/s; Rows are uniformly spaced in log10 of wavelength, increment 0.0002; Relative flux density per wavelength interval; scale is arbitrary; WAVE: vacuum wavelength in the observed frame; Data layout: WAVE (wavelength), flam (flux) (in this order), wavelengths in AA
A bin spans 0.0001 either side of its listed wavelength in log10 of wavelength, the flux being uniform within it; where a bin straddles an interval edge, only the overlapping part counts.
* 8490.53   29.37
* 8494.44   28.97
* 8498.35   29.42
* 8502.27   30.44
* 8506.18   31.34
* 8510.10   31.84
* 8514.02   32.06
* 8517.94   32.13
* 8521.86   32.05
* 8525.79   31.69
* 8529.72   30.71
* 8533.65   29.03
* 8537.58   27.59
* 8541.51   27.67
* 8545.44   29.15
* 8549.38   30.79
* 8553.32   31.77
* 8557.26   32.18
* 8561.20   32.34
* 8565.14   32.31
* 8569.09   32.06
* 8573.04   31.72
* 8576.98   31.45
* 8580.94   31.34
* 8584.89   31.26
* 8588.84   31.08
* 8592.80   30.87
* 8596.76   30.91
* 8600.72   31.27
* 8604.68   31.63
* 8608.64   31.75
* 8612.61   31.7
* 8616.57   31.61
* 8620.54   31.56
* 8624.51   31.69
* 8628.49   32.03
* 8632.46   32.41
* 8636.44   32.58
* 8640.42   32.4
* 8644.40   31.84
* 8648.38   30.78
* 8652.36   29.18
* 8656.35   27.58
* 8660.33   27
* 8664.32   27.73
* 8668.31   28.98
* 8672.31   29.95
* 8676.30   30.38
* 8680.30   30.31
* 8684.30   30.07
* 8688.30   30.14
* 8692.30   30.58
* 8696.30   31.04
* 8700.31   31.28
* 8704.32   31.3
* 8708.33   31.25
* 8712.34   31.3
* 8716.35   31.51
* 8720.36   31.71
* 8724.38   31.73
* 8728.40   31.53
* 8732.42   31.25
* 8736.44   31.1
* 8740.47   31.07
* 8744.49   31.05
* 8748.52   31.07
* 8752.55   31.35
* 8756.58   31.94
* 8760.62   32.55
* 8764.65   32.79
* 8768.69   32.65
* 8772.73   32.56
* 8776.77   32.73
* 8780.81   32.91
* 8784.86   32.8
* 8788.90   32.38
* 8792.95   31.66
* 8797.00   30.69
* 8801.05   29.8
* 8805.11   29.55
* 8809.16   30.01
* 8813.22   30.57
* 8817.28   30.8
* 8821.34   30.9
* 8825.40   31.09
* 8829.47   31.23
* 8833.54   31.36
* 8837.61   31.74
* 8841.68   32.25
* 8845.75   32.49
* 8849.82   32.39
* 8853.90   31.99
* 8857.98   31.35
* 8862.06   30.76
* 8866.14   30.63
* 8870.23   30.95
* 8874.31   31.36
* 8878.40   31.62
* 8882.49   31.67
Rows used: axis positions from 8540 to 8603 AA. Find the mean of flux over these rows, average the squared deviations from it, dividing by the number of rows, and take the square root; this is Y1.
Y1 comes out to 1.17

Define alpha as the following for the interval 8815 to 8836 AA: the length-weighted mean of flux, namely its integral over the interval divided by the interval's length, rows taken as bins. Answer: 31.1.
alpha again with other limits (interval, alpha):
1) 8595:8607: 31.3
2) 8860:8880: 31.1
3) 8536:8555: 29.4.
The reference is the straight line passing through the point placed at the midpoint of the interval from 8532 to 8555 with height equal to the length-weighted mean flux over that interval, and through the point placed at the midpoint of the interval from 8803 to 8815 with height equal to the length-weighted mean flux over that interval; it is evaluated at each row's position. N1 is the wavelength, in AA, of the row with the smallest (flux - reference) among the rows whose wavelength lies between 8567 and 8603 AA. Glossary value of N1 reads 8592.80 AA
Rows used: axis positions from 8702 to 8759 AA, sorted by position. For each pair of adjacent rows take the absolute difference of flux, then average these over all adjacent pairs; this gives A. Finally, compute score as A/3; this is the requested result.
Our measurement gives 0.054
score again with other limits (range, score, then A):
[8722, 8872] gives 0.106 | 0.32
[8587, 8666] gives 0.151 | 0.45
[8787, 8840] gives 0.139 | 0.42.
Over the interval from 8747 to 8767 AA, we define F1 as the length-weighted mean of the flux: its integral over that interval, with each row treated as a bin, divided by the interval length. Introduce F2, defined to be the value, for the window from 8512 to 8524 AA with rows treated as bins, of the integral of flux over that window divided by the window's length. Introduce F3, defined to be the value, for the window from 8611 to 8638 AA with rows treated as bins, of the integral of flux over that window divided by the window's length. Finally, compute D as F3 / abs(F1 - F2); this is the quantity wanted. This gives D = 303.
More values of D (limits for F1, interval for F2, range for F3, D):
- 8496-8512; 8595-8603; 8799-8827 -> 75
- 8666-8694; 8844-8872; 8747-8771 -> 22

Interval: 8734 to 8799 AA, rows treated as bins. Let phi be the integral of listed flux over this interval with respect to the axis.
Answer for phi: 2077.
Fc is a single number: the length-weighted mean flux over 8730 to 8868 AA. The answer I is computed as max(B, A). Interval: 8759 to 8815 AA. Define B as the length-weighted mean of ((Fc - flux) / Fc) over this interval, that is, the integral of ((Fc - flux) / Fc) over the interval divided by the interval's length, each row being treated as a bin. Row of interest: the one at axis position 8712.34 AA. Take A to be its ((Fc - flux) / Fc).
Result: 0.007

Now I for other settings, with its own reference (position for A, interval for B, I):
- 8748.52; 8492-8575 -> 0.022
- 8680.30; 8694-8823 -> 0.038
